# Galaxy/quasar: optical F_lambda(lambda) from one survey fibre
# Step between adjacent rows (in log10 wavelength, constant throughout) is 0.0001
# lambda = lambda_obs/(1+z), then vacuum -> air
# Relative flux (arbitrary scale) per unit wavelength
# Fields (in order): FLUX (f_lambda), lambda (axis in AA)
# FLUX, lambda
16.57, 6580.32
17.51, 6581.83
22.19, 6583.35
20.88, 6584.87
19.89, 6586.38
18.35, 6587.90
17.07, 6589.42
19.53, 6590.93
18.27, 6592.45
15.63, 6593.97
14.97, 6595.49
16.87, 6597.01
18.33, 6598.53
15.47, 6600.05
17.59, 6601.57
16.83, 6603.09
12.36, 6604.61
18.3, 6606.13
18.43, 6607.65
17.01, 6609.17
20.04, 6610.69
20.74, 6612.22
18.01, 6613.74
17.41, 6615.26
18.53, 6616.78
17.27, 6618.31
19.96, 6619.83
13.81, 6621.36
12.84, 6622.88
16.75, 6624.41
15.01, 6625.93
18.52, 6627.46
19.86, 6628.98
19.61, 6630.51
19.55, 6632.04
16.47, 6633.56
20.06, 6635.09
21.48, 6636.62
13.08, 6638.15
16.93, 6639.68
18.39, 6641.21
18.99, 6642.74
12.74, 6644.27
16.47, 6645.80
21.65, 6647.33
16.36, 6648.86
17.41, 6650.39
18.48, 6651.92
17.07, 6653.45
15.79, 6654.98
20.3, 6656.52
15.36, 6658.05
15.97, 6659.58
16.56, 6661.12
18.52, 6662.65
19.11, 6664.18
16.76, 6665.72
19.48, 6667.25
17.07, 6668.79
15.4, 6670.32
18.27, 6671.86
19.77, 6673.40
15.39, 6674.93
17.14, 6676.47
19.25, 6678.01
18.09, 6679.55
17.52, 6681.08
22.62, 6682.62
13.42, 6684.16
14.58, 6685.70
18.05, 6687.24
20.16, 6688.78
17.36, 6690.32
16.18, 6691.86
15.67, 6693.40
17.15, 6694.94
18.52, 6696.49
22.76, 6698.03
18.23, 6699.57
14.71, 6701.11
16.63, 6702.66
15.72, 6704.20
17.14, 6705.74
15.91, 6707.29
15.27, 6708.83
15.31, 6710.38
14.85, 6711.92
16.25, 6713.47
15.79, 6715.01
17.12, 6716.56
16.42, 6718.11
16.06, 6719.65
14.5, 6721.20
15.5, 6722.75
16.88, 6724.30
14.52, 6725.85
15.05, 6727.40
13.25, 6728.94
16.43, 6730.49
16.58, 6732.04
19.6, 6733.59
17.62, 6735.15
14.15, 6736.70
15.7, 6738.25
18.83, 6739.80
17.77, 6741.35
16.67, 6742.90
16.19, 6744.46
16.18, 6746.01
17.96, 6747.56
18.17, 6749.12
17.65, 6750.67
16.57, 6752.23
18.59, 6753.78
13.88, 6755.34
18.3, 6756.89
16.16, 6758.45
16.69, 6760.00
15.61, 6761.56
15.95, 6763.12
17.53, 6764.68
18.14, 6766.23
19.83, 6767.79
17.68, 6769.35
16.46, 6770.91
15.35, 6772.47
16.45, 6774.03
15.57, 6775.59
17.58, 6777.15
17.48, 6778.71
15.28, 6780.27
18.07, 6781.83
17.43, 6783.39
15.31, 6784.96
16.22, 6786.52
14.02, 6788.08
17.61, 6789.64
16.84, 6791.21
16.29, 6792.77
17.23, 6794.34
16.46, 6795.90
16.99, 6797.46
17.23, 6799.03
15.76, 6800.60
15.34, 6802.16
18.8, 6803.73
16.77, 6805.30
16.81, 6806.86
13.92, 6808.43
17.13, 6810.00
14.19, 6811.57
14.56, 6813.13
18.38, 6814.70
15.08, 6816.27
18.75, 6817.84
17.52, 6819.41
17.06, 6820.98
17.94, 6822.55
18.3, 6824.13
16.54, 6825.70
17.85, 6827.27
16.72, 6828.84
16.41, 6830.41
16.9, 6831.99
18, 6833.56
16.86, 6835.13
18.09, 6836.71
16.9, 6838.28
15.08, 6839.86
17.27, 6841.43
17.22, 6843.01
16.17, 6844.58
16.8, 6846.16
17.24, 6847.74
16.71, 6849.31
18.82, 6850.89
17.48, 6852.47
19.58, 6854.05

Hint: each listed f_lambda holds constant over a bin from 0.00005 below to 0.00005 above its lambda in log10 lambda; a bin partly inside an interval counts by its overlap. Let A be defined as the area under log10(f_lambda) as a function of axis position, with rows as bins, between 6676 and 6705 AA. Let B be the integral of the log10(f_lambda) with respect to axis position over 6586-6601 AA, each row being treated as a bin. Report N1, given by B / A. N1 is 0.52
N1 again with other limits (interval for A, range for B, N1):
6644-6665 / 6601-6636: 1.67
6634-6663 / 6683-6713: 1.02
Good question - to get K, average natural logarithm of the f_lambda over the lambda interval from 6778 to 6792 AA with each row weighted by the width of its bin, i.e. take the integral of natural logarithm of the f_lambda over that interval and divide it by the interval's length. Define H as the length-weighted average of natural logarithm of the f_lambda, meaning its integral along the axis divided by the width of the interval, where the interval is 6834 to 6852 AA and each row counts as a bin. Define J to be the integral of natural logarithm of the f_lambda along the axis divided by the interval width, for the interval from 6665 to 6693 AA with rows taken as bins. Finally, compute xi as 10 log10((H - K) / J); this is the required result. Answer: -19.1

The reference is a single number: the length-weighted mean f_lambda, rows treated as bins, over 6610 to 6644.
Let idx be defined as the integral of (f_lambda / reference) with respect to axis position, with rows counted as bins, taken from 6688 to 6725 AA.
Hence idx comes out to 34.7 AA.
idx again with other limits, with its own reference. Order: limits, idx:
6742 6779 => 35.2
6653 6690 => 36.5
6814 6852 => 36.7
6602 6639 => 36.6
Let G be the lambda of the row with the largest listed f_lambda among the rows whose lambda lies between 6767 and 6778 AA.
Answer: 6767.79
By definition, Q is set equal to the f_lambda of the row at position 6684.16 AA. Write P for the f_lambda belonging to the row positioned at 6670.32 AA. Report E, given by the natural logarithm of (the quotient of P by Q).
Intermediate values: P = 15.4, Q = 13.42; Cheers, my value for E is 0.14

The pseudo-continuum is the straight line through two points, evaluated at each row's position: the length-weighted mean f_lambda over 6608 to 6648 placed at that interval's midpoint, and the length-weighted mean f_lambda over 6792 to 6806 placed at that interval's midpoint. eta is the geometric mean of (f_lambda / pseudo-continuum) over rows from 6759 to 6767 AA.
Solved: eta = 0.99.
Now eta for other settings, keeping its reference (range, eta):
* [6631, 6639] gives 1.01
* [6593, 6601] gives 0.91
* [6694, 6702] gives 1.04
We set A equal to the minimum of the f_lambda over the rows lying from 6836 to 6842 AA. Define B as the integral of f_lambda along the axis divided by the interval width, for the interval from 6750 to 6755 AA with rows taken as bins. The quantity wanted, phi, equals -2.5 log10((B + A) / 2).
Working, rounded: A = 15.08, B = 17.3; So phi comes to -3.02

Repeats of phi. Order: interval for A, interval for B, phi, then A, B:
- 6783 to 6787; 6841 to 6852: -3.03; 15.31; 17.2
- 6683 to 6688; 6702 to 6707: -2.94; 13.42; 16.4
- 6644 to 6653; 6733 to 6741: -2.94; 12.74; 17.1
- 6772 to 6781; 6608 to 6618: -3.07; 15.28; 18.6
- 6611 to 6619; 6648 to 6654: -3.10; 17.27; 17.4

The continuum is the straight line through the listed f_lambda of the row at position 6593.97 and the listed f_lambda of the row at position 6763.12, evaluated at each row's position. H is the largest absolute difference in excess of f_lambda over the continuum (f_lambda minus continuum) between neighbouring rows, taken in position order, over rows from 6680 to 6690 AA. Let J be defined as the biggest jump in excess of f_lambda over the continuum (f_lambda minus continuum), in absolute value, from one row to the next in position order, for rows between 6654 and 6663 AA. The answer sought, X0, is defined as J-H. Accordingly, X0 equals -4.3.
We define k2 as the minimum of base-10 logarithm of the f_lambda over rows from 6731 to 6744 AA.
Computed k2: 1.15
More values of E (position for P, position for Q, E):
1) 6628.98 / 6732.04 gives 0.18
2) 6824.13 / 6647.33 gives -0.17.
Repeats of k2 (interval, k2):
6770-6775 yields 1.19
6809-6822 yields 1.15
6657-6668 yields 1.19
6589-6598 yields 1.18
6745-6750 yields 1.21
